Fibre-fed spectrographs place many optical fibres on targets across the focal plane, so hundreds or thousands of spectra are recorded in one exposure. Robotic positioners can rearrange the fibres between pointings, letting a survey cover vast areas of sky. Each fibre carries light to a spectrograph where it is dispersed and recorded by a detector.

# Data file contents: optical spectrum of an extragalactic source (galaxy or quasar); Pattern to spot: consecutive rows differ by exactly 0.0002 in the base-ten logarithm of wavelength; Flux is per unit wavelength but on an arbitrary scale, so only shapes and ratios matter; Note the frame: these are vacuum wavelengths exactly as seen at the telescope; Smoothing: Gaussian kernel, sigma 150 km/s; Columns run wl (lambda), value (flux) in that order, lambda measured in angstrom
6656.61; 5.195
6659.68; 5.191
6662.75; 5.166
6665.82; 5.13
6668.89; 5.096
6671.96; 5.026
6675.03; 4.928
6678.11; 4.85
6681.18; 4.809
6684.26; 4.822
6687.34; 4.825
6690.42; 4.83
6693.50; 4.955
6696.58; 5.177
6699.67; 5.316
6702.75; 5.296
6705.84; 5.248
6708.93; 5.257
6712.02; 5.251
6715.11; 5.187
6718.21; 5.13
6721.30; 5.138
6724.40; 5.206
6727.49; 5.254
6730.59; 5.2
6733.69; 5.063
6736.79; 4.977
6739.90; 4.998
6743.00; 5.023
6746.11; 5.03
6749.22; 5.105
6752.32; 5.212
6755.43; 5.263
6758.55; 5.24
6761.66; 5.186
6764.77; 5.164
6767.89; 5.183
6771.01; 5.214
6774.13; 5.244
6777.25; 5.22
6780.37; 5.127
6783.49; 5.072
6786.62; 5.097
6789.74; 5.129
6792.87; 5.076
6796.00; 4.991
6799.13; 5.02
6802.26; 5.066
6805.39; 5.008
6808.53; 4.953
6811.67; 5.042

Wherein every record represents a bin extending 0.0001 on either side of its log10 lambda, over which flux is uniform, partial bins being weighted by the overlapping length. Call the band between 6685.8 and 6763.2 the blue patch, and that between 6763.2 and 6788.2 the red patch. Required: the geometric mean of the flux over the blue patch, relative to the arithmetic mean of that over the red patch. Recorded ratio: 0.99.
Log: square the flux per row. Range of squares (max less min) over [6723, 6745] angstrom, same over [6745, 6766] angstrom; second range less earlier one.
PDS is -0.4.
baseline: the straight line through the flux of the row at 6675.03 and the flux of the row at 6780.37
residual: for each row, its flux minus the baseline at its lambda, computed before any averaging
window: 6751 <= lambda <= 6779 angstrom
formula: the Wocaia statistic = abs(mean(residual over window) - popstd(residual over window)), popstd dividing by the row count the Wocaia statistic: 0.08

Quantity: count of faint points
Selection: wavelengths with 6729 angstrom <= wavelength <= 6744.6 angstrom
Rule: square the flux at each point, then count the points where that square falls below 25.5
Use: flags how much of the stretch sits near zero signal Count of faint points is 3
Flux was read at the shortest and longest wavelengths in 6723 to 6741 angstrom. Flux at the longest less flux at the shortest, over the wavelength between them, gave -0.013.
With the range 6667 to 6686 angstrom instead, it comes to -0.018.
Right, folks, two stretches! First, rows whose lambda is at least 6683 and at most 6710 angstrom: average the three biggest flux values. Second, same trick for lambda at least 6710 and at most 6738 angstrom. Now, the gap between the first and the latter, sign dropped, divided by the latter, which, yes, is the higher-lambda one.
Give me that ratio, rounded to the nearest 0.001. 0.010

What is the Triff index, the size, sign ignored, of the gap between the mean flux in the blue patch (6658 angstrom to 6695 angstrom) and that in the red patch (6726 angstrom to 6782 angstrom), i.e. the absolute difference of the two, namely 0.18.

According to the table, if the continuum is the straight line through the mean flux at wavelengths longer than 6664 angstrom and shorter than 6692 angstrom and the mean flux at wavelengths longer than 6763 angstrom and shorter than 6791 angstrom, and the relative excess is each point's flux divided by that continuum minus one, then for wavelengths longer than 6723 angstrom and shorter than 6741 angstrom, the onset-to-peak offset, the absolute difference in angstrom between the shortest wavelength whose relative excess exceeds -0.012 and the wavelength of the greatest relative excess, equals 3.1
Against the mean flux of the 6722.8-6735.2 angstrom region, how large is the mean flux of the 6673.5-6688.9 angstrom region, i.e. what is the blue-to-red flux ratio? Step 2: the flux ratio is 0.94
